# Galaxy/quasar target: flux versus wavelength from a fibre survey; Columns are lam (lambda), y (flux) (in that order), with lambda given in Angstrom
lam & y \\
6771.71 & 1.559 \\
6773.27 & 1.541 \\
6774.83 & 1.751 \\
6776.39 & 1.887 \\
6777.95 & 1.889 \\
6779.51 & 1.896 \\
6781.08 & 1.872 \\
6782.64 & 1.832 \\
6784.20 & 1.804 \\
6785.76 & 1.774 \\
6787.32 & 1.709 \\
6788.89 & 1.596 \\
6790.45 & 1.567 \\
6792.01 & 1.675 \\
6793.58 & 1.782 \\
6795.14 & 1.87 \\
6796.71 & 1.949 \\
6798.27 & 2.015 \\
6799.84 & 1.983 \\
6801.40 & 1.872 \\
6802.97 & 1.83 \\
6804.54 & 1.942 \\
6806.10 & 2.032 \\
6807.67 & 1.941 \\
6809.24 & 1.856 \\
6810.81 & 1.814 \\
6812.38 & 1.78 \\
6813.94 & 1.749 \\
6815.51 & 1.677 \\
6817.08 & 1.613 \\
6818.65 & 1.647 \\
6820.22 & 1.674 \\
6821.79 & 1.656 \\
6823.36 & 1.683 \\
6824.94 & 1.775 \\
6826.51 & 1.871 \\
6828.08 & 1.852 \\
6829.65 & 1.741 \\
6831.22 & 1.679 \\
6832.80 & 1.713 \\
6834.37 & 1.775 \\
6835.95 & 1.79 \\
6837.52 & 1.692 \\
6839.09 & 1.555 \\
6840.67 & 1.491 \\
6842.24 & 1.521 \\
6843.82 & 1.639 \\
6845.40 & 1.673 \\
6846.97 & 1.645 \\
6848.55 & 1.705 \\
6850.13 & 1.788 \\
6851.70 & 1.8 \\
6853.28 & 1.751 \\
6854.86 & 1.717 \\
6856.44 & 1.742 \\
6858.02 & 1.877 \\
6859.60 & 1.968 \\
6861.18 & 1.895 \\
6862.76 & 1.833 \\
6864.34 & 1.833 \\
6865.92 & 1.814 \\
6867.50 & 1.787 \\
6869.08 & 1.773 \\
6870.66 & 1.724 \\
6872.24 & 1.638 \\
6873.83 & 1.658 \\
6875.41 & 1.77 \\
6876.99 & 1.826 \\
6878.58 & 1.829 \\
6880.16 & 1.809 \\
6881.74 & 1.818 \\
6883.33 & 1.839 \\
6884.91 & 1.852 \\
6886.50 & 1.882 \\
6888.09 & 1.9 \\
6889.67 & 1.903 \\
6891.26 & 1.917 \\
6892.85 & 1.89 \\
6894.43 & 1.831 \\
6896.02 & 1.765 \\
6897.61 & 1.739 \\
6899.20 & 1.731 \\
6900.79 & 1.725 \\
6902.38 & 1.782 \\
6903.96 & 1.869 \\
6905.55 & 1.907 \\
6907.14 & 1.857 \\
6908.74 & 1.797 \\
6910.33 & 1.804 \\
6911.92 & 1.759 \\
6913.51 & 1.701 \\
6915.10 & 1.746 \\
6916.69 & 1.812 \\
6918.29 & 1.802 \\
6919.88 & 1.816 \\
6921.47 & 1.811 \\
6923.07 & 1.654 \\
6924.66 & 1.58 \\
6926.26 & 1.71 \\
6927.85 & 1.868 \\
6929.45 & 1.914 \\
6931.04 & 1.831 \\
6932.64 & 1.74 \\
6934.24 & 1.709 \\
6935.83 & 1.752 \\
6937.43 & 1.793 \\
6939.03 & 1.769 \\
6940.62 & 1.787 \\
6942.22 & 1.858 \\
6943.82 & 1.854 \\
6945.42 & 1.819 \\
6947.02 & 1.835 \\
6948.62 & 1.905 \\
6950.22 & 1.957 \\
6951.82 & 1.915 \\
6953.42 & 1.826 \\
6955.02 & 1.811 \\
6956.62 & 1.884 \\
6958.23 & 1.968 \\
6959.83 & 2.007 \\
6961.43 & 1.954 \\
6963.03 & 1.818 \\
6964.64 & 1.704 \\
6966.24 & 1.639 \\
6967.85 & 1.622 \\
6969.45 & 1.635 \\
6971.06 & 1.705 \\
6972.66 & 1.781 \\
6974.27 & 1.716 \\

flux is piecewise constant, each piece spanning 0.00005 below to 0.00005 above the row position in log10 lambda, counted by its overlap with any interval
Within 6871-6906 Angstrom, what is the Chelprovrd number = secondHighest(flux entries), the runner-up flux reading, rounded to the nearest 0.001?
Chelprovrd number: 1.907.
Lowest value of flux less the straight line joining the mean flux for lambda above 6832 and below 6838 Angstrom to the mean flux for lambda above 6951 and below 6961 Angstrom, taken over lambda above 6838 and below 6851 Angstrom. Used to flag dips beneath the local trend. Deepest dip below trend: -0.26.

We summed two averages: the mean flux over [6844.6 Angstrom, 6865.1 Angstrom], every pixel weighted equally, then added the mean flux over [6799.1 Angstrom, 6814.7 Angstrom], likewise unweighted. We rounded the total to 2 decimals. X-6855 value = 3.67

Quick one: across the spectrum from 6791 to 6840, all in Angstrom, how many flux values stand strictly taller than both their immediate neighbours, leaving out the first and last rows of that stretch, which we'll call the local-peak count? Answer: 5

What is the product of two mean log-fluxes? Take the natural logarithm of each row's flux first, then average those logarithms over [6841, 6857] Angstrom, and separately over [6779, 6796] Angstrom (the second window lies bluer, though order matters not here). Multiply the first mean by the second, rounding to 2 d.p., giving 0.30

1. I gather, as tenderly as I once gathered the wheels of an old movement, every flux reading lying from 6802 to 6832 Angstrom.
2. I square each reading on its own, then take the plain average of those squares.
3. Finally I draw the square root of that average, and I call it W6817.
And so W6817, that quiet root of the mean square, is 1.78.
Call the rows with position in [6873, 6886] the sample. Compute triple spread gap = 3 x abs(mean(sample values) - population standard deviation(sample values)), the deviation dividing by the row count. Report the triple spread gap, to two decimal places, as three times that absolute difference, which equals 5.23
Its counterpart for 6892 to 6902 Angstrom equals 5.16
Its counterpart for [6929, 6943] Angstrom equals 5.20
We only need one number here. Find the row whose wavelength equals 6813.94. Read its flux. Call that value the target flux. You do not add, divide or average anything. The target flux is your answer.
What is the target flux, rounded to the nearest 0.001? 1.749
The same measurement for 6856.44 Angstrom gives 1.742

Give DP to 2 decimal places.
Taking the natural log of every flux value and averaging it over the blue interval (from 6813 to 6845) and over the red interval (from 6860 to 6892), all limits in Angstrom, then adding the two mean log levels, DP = 1.12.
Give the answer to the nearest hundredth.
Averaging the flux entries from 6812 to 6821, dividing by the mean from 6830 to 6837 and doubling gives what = 1.94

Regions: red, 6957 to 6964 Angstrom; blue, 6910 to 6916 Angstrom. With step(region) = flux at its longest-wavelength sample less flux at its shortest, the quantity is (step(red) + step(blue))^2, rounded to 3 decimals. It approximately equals 0.043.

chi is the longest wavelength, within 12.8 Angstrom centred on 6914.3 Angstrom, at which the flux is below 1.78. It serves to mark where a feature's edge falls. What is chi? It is 6915.10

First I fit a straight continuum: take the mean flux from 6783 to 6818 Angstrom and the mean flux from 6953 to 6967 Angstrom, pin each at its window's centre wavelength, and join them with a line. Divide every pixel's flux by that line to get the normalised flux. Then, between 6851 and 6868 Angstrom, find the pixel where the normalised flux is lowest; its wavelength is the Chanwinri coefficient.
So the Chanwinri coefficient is 6854.86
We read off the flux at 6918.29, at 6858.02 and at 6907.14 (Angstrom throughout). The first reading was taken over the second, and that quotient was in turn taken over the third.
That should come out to 0.52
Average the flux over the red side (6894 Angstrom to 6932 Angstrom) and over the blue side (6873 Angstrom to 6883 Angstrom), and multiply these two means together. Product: 3.18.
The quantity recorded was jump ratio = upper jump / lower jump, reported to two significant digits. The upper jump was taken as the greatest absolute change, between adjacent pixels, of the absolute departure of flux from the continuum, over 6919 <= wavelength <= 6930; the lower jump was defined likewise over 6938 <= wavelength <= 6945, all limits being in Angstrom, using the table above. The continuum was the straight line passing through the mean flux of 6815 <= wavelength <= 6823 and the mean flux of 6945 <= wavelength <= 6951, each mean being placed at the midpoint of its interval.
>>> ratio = 2.3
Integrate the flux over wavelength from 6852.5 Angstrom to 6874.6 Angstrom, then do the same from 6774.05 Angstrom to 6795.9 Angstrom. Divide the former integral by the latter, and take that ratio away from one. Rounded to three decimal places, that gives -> -0.016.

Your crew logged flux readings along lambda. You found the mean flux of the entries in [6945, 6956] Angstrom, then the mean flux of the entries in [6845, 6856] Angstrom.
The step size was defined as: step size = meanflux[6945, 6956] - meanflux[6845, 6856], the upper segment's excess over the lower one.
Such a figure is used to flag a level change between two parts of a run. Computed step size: 0.14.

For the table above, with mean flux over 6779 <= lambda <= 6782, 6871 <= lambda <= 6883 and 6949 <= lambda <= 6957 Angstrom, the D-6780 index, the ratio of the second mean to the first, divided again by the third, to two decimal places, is 0.50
